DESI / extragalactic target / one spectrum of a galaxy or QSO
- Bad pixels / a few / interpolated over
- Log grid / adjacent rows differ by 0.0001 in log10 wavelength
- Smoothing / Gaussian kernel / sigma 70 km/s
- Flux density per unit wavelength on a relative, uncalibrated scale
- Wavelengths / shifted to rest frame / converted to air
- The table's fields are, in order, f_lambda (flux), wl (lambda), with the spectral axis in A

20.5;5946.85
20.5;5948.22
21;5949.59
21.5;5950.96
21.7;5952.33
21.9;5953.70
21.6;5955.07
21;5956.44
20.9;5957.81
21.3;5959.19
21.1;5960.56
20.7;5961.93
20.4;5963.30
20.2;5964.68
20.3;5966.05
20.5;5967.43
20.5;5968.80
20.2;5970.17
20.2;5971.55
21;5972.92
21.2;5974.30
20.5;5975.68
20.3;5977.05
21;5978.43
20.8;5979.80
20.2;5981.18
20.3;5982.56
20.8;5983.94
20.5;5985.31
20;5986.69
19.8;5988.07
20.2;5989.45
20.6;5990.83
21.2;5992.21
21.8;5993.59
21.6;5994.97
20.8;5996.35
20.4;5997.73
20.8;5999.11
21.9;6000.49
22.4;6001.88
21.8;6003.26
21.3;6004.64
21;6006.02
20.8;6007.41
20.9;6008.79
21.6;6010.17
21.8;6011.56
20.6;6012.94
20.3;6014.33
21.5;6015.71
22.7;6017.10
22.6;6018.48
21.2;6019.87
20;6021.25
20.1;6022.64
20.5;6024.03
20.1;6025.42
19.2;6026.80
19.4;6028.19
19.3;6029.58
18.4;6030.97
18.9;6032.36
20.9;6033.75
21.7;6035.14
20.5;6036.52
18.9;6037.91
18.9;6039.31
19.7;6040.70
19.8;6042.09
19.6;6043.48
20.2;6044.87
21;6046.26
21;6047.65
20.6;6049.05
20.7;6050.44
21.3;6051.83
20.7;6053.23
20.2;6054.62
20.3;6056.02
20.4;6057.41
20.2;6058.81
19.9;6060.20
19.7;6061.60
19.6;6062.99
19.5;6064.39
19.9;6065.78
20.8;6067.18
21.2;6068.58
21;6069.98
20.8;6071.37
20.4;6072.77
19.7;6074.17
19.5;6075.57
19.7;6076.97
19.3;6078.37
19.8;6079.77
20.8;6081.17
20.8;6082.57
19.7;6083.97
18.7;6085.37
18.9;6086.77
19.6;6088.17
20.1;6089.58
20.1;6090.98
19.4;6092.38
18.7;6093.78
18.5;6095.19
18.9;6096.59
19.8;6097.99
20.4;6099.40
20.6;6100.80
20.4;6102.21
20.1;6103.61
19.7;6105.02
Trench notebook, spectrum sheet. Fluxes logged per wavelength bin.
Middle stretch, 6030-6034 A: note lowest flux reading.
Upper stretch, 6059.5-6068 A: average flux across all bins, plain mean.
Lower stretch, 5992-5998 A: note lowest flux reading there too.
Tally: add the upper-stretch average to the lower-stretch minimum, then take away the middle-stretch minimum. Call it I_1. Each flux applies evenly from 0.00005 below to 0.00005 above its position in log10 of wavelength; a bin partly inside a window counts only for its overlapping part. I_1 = 21.9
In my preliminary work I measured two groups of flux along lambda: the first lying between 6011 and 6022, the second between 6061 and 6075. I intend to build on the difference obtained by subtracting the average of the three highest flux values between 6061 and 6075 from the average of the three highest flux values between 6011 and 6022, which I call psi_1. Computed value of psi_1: 1.4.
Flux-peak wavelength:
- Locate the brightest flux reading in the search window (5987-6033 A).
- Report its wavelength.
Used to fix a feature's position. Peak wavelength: 6017.10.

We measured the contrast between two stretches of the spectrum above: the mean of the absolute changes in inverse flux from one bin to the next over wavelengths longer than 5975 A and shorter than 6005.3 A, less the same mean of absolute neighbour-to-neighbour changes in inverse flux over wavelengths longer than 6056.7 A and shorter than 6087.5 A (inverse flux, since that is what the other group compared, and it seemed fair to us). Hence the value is 0.0000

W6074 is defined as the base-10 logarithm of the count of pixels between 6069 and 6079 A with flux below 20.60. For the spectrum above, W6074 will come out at 0.70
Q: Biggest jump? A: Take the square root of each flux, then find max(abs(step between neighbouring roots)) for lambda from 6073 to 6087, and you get 0.122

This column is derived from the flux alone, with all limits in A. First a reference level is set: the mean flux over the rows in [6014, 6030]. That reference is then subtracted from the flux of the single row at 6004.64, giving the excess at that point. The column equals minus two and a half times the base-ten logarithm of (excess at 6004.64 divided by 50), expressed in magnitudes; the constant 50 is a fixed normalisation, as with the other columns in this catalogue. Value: 4.6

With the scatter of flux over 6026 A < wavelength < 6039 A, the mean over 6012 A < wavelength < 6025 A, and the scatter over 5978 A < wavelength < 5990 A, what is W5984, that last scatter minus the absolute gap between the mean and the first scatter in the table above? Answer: -19.6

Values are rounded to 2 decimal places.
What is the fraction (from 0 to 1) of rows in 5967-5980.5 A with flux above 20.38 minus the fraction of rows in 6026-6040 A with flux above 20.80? 0.50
